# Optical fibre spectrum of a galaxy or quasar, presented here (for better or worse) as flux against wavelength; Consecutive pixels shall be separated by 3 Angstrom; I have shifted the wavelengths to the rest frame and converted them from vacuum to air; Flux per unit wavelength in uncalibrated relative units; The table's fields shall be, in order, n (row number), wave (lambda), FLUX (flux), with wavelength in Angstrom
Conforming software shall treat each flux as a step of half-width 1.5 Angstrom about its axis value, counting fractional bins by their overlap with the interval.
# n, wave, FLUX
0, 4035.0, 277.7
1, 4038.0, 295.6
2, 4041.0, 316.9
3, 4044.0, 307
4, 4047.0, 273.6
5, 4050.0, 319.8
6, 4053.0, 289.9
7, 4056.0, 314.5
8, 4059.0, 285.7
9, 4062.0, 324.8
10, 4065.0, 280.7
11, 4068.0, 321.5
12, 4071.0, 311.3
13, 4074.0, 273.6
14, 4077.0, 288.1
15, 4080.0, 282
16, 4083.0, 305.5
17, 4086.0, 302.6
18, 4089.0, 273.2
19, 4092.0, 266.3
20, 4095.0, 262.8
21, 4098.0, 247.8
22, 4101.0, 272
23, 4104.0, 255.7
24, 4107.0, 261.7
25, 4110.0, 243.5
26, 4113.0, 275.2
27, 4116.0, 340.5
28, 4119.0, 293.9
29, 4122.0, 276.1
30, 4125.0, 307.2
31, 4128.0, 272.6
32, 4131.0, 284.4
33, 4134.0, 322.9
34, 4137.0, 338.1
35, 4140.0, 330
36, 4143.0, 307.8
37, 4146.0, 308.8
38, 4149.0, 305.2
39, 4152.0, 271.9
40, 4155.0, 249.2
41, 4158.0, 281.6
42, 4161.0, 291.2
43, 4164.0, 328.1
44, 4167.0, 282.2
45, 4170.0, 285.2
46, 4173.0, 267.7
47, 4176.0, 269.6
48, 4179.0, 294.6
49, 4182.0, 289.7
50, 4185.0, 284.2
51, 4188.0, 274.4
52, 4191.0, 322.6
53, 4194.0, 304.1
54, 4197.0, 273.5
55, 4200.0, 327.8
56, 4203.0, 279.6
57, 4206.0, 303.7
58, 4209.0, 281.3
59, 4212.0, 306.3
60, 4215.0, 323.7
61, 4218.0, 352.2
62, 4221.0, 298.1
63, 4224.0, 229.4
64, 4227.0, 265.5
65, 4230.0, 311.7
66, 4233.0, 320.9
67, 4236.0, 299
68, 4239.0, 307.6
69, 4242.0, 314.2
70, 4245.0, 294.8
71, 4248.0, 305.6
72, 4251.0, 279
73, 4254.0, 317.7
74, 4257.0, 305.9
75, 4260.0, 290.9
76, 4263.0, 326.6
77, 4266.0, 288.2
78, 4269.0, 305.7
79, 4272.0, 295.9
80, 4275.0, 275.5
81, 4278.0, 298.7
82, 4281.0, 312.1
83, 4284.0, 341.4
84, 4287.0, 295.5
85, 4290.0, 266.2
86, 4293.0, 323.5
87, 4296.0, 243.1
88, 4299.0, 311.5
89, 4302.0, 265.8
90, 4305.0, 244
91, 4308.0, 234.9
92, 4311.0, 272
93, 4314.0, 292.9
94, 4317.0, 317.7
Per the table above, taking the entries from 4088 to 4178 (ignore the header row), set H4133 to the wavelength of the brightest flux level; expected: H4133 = 4116.0 Angstrom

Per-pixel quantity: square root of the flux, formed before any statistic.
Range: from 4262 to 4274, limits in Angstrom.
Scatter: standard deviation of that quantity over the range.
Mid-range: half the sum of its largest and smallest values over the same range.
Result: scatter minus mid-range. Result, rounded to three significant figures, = -17.1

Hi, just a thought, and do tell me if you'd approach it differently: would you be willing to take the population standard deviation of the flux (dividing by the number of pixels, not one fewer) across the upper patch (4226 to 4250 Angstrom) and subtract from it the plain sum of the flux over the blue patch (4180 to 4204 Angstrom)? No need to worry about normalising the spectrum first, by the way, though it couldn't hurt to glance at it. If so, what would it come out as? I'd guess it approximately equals -2340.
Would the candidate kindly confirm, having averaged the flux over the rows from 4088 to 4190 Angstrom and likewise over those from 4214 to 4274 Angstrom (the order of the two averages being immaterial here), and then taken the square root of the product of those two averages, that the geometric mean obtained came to 294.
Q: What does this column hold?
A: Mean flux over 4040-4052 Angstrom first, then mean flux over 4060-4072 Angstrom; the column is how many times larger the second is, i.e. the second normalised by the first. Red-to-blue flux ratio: 1.02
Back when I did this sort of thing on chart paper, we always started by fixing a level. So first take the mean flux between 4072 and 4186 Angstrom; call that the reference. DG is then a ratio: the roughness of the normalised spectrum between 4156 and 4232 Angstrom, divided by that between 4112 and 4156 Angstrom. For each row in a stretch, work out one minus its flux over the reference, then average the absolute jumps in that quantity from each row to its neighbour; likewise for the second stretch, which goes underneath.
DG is 1.1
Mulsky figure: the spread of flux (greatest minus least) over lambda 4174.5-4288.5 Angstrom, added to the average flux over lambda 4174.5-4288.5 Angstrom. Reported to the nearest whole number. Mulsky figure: 422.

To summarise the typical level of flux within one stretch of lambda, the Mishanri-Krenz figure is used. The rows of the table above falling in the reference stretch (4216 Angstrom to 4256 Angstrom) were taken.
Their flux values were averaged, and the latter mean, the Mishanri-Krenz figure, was 300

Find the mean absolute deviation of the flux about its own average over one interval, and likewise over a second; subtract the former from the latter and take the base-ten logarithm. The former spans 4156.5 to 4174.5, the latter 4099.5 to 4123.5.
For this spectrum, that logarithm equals 0.81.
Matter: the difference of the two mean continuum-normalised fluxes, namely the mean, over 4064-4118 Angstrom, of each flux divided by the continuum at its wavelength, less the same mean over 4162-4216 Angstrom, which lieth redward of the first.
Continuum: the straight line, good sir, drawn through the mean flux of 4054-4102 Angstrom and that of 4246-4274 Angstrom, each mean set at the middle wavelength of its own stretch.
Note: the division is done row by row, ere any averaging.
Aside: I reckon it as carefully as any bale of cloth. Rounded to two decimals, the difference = -0.02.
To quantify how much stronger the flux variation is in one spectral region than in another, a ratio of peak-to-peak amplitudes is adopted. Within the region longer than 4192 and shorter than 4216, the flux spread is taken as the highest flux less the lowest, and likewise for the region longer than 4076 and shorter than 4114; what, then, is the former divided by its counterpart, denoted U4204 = 0.88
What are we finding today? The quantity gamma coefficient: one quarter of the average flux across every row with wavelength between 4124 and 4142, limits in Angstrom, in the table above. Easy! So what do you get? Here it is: 77.3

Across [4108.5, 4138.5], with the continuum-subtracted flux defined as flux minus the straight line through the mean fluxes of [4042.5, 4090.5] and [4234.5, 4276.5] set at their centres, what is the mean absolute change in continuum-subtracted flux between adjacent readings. 32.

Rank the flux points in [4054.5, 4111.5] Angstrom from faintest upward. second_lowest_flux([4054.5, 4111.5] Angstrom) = 247.8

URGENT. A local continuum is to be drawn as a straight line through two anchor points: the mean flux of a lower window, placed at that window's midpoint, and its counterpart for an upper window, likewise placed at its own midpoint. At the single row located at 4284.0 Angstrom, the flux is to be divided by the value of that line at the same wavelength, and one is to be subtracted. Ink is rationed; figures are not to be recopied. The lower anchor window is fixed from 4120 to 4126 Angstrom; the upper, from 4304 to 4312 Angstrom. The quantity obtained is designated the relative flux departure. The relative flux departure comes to 0.34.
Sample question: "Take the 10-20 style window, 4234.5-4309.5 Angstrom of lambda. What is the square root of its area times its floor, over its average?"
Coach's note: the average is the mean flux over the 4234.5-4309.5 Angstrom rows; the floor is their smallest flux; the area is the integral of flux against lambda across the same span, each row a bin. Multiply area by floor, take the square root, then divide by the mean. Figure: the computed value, 7.74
